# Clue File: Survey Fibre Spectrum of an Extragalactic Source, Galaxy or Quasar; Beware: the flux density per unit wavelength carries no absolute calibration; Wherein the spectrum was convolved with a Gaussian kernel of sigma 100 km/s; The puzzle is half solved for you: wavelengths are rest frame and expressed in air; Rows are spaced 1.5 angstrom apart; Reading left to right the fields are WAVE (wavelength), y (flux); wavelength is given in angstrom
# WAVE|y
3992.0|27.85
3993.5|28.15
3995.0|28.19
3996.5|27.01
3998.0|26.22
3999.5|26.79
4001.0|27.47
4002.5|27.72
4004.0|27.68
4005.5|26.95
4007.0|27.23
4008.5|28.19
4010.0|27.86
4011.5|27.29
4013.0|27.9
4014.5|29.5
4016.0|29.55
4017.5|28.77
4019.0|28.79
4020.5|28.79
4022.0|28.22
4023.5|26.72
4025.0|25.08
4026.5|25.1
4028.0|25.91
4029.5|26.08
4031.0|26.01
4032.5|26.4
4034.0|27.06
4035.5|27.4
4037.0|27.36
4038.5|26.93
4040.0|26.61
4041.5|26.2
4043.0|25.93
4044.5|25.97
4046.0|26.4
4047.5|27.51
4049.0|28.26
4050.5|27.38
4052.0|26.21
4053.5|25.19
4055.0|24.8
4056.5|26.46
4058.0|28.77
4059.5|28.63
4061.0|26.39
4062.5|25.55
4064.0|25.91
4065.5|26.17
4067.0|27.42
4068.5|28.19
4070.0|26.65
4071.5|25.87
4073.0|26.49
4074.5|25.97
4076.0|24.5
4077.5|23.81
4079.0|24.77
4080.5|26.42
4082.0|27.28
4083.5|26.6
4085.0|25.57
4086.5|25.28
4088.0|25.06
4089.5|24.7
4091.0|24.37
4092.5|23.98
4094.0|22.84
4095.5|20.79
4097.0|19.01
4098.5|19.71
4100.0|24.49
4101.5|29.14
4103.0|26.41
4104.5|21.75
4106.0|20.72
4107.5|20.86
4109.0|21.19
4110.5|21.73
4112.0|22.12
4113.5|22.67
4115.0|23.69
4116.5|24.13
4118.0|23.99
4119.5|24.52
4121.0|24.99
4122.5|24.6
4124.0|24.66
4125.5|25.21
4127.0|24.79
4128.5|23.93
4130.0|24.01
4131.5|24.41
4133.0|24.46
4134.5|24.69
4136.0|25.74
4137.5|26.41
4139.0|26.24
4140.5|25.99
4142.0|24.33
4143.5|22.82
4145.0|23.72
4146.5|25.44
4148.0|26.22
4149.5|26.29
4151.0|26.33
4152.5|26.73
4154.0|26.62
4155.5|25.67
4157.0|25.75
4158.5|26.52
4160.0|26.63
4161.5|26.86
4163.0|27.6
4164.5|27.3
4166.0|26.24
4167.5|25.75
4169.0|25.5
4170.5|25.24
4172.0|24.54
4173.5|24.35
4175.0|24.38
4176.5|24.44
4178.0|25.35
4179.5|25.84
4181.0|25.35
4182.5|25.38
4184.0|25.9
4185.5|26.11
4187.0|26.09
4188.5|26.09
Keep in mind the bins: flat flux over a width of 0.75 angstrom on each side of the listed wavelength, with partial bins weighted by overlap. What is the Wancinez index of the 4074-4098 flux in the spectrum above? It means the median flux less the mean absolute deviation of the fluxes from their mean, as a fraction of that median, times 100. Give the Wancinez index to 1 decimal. 94.0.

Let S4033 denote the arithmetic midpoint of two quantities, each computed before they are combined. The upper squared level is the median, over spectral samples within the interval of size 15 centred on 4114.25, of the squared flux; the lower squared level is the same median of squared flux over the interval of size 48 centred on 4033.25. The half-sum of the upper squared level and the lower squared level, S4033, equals 629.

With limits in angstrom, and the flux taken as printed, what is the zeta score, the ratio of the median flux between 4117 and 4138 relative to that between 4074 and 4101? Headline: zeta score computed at 1.001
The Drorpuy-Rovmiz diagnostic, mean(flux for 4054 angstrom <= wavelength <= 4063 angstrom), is 26.8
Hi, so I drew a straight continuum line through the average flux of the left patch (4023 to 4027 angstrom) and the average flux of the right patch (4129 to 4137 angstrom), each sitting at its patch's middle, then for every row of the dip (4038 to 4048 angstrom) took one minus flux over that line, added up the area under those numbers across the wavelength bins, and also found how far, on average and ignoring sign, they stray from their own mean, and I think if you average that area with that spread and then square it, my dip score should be 0.04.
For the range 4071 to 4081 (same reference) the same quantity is 0.00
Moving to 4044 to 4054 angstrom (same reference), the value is 0.06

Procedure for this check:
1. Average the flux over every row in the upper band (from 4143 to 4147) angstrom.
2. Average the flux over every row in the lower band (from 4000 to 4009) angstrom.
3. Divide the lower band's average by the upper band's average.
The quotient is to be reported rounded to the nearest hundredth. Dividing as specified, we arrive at 1.15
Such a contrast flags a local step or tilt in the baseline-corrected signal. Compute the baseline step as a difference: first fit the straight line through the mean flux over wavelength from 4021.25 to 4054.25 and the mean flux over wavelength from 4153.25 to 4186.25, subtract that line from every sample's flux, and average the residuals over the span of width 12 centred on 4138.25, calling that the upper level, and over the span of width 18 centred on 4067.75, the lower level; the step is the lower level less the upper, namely 1.0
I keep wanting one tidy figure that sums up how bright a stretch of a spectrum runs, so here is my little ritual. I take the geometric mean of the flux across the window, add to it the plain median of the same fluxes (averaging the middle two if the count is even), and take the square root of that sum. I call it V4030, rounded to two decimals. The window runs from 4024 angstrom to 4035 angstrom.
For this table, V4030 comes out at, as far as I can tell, 7.21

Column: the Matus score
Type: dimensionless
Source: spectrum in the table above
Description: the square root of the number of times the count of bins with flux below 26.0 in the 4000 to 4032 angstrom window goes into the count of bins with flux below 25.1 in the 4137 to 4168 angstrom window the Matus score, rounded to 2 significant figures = 1.0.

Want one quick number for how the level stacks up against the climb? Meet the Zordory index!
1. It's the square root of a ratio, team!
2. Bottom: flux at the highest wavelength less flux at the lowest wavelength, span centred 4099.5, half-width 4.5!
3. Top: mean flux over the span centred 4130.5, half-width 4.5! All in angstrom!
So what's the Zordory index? 2.1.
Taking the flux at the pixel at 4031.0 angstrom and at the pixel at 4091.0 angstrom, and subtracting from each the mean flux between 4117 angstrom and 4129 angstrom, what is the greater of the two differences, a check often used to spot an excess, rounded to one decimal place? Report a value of 1.4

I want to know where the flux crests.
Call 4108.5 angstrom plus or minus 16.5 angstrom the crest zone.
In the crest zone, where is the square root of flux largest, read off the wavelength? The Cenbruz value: 4101.5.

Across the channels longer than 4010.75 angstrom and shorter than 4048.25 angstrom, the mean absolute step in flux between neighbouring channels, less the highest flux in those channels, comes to -29.0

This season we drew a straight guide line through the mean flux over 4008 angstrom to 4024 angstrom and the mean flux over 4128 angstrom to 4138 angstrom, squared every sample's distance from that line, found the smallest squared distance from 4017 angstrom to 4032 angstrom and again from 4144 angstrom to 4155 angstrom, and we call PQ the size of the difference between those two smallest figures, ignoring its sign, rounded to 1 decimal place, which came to 0.5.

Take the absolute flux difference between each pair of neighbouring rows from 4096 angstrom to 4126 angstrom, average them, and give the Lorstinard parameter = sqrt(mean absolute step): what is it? 1.13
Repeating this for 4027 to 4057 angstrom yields 0.75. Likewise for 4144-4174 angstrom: 0.70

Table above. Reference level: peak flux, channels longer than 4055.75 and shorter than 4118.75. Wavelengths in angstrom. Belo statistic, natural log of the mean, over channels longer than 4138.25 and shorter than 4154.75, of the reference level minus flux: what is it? 1.29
